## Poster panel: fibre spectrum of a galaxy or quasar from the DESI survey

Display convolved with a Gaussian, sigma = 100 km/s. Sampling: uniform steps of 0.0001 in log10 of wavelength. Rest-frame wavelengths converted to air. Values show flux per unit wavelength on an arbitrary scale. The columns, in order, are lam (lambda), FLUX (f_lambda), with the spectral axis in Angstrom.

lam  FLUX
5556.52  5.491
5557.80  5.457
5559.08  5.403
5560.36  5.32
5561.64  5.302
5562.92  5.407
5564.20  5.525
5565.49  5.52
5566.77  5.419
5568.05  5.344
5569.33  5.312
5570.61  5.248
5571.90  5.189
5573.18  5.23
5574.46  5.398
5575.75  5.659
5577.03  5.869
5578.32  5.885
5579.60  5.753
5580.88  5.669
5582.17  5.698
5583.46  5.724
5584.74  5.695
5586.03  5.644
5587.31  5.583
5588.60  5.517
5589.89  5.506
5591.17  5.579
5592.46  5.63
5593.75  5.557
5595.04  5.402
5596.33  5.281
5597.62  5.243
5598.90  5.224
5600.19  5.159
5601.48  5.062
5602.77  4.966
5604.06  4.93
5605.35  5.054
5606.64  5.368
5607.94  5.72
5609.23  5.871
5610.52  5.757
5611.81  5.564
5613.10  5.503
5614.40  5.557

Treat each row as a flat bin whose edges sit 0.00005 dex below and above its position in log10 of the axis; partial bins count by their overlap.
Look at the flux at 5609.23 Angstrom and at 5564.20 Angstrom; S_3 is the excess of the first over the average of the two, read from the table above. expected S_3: 0.17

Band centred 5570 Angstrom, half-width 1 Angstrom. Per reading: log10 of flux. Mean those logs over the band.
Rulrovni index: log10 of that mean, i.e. -0.141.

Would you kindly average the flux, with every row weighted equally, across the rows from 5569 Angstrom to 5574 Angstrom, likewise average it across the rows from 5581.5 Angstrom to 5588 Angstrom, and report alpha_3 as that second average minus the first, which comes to 0.4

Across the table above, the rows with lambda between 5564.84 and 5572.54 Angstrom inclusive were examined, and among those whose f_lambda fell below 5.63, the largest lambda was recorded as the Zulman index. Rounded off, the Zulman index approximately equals 5571.90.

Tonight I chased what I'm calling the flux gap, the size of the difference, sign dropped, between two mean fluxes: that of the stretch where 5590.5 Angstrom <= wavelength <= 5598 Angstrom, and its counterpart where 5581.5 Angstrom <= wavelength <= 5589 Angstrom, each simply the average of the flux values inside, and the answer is 0.19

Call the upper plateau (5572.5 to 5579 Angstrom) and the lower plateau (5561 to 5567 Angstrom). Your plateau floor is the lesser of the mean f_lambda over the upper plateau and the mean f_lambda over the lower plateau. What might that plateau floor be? 5.43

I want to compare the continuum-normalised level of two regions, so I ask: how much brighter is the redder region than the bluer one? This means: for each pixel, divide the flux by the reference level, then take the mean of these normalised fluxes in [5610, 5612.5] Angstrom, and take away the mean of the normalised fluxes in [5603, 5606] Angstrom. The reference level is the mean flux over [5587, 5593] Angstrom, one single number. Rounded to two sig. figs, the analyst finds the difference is 0.12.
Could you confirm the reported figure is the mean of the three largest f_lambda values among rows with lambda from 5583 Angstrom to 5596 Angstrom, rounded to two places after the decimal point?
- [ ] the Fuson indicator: 5.69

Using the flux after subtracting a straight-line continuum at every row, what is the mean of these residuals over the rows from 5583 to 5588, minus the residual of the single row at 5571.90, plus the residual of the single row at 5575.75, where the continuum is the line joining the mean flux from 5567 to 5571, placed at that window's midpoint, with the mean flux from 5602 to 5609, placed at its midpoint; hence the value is 0.9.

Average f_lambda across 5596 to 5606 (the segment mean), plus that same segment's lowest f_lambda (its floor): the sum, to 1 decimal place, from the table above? 10.0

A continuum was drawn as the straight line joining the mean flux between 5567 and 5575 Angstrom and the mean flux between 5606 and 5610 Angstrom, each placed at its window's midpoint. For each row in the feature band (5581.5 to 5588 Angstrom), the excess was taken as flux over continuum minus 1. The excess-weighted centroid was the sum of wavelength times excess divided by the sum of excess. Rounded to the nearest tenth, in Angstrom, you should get 5584.3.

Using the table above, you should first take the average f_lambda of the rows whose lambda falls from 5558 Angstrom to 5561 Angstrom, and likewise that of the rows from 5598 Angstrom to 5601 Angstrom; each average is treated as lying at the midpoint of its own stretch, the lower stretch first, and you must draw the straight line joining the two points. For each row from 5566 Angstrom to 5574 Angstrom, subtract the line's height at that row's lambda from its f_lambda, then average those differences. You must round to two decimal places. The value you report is -0.03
